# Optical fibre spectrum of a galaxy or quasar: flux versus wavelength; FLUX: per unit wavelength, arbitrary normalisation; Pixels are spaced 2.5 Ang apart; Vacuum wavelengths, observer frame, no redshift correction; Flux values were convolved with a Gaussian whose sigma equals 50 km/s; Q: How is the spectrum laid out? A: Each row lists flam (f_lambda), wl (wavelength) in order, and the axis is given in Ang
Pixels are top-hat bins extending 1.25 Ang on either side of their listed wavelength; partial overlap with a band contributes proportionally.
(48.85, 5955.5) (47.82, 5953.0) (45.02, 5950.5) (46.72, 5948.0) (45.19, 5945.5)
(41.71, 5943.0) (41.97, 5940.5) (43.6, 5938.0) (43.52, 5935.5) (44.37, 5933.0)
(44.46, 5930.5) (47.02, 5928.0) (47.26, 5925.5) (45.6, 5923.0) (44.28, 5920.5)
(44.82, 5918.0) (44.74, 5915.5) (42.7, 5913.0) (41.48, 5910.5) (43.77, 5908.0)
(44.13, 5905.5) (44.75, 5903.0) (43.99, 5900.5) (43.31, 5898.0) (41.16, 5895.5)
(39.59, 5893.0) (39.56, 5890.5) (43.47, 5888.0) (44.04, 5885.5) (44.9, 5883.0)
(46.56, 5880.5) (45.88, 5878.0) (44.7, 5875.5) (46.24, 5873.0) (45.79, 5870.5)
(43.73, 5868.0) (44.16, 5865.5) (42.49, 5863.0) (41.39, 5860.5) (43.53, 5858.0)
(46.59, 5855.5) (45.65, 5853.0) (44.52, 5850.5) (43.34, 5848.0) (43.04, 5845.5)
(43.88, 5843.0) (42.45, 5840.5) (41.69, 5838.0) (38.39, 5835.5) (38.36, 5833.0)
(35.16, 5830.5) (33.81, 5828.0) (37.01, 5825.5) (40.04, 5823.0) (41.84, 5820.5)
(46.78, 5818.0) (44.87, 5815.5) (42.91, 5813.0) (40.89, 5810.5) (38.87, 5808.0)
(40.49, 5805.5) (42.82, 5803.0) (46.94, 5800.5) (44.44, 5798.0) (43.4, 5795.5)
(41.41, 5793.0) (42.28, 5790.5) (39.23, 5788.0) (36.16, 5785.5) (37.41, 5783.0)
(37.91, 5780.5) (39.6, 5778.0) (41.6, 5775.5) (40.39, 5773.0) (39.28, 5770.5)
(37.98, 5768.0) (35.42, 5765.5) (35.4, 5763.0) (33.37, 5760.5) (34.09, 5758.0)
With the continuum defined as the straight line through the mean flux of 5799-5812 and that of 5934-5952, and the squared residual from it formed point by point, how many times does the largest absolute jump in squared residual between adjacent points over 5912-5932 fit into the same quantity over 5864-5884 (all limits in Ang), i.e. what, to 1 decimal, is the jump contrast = 0.9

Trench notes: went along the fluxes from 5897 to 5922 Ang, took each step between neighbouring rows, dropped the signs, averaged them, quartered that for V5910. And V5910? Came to 0.24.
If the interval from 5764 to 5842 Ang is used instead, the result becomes 0.51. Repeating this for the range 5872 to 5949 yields 0.30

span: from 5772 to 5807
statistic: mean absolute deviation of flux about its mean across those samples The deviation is 2.3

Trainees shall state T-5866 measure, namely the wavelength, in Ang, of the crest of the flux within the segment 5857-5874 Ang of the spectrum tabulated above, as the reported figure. 5873.0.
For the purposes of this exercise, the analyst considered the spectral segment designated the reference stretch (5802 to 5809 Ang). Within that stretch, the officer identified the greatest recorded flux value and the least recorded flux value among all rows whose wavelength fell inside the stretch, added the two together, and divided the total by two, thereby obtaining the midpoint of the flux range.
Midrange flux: 41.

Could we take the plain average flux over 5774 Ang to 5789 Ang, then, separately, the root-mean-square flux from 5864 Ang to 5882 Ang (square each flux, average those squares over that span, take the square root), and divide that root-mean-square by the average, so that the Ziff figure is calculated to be 1.17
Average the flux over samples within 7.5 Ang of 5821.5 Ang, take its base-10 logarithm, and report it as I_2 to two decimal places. 1.61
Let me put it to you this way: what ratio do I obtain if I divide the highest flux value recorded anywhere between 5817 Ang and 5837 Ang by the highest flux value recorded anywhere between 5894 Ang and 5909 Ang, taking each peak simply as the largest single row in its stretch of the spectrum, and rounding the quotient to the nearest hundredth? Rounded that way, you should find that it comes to 1.05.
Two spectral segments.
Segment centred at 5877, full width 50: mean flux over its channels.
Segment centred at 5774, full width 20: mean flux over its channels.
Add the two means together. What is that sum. 82.5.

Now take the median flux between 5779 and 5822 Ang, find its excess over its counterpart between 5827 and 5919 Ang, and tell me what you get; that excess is -1.9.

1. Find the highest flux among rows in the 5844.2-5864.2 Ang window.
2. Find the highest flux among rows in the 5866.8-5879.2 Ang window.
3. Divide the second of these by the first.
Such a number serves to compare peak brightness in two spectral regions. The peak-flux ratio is 0.992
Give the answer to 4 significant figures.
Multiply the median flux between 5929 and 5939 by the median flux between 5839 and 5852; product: 1906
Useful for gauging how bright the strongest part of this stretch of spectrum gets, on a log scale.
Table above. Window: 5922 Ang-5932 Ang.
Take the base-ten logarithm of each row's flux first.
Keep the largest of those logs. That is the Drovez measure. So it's 1.67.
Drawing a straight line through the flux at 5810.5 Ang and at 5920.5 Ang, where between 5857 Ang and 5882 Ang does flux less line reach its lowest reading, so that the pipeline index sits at 5860.5 Ang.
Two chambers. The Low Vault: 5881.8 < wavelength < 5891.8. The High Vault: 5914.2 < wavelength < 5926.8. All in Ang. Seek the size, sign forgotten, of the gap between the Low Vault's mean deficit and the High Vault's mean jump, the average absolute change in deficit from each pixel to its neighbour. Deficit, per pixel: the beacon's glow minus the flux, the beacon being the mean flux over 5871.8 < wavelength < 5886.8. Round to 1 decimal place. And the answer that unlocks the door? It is 1.5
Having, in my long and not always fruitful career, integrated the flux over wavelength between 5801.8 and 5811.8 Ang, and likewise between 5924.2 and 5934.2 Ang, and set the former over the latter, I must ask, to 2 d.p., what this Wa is 0.89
